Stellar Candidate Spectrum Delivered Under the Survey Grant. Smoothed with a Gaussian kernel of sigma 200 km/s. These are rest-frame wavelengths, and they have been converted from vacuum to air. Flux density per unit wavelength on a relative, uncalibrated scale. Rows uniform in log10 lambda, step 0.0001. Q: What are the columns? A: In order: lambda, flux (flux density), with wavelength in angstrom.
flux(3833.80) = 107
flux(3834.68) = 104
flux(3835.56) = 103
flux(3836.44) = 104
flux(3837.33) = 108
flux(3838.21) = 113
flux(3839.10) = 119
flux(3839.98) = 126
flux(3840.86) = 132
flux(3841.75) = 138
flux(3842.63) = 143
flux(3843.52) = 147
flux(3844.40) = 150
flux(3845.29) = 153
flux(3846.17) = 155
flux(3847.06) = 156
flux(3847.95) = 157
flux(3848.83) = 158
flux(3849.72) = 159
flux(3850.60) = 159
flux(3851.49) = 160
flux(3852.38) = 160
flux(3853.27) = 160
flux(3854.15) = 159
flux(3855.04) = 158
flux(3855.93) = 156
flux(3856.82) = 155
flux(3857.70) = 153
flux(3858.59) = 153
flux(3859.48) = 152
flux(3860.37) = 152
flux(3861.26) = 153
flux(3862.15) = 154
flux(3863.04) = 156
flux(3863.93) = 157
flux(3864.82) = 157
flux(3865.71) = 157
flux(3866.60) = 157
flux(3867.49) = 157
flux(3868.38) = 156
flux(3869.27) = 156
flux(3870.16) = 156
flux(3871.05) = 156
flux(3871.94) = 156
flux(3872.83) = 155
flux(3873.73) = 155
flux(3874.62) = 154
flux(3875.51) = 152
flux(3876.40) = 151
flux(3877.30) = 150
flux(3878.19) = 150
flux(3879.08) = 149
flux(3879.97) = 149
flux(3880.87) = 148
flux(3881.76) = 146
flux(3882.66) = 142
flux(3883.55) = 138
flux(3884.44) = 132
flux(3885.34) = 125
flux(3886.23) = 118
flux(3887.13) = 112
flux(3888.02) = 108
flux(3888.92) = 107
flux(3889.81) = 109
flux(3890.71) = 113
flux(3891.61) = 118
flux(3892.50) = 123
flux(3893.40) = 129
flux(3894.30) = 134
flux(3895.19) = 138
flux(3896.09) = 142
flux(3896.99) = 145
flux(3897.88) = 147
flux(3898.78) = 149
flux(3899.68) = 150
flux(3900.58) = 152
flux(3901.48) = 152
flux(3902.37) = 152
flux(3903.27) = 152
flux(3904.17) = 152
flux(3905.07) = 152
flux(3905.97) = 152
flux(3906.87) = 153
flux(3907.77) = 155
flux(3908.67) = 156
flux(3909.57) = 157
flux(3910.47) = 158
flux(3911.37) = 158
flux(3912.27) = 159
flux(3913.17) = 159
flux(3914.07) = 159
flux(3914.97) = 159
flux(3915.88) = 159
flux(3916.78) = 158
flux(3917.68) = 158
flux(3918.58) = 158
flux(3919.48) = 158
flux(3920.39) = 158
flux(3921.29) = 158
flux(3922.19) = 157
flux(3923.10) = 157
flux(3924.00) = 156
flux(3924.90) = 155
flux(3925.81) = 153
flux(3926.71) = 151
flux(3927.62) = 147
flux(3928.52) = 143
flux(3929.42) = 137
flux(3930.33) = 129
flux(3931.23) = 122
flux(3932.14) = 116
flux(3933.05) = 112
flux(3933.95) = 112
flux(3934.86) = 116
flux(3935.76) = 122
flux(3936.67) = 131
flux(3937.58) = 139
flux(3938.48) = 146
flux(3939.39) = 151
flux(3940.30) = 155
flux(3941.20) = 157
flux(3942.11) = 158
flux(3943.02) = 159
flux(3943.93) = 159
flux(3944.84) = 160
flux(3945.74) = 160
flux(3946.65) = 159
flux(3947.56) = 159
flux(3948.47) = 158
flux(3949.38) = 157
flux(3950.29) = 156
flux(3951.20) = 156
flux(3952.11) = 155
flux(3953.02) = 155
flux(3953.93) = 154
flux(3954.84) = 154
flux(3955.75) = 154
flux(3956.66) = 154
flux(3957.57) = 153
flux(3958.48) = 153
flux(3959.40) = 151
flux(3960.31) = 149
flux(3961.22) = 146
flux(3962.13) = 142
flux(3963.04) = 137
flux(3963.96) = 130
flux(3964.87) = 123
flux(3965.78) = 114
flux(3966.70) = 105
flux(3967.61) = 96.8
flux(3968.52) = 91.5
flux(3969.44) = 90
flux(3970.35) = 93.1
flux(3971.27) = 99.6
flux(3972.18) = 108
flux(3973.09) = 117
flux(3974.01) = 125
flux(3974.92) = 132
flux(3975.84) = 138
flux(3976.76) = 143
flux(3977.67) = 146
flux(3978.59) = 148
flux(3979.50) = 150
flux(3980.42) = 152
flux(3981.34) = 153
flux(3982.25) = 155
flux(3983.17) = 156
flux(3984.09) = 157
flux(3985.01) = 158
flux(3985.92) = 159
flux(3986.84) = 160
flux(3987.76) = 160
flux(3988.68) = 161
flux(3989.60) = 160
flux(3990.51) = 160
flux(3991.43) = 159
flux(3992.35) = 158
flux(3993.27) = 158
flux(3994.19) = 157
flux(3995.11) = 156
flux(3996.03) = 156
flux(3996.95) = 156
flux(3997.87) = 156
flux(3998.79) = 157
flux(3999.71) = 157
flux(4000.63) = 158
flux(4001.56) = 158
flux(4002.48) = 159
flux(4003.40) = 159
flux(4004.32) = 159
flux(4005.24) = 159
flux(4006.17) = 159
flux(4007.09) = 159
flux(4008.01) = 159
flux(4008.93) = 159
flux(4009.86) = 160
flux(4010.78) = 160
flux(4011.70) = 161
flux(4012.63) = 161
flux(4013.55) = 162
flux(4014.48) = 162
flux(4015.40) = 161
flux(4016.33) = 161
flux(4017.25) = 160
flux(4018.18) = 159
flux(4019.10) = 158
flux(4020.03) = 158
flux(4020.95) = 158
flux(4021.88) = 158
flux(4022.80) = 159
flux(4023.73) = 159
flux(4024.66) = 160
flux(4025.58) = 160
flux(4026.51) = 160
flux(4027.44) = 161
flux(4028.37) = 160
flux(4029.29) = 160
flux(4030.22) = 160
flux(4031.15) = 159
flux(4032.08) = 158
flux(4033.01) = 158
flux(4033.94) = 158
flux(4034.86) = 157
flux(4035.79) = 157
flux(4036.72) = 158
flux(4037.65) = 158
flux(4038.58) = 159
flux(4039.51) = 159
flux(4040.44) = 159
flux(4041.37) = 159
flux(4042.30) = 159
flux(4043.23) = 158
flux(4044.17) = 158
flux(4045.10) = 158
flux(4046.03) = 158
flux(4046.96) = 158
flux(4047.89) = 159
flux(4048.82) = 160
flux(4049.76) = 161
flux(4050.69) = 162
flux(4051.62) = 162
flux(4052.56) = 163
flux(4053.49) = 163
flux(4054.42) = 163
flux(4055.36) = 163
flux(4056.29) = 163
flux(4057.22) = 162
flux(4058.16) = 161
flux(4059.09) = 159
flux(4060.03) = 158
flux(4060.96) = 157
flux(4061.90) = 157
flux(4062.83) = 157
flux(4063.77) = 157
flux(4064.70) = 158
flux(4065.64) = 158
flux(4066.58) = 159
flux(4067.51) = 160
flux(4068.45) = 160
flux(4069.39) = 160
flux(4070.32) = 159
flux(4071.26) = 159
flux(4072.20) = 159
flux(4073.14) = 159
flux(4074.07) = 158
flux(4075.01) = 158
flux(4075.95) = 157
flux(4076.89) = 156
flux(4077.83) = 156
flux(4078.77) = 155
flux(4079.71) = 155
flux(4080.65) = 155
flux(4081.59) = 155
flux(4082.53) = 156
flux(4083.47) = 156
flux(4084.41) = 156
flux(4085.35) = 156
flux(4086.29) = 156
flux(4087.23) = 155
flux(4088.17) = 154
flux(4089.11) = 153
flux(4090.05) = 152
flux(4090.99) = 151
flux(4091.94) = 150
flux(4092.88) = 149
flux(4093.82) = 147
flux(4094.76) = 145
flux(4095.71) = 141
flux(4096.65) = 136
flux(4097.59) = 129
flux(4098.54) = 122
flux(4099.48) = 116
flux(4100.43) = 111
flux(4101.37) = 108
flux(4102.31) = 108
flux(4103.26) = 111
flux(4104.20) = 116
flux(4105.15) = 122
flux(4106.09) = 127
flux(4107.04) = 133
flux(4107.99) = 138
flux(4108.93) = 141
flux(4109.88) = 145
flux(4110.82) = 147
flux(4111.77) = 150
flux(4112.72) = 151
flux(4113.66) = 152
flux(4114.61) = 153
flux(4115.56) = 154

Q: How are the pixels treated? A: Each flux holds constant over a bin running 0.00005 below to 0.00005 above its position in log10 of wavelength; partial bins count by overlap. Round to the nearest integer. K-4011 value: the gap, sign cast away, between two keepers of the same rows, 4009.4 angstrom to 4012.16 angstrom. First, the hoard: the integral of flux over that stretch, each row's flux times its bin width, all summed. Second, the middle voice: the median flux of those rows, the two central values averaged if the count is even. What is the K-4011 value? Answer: 284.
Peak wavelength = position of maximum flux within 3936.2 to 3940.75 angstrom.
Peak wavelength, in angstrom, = 3940.30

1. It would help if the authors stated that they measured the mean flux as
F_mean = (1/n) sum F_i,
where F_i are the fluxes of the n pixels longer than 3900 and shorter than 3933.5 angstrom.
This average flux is 151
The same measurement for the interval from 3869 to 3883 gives 152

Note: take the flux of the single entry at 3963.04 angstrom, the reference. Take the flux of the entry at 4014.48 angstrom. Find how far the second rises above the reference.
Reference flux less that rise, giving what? 112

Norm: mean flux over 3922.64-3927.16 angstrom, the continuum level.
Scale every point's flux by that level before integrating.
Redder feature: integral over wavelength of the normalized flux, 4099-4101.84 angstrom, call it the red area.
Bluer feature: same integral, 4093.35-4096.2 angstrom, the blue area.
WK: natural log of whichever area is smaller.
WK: 0.72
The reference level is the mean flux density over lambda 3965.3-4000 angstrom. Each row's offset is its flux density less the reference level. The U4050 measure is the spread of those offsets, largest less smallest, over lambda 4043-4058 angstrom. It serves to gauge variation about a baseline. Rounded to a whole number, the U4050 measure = 5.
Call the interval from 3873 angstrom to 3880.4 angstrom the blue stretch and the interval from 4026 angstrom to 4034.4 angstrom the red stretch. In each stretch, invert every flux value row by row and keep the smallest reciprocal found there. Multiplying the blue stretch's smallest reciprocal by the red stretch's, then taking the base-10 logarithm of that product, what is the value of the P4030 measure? -4.40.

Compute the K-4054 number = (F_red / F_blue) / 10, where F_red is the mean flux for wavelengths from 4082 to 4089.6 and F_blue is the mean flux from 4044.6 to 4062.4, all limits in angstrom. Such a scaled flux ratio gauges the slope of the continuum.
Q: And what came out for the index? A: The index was 0.097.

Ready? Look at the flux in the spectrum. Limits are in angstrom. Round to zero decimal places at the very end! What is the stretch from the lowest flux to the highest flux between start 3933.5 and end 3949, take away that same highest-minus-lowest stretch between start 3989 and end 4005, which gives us 44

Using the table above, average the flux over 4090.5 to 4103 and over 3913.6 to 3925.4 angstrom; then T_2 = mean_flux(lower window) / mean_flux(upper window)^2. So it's 0.0091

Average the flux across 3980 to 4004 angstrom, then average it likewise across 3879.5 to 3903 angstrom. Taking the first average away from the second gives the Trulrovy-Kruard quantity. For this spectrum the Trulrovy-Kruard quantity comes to -24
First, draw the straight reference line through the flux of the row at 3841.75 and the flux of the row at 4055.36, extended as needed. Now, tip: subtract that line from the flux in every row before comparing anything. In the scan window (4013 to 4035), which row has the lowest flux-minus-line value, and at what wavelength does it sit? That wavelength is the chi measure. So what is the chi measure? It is 4034.86 angstrom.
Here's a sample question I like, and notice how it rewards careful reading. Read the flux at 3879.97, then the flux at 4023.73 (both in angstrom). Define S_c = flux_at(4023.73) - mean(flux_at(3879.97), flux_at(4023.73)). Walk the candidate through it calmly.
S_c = 5.0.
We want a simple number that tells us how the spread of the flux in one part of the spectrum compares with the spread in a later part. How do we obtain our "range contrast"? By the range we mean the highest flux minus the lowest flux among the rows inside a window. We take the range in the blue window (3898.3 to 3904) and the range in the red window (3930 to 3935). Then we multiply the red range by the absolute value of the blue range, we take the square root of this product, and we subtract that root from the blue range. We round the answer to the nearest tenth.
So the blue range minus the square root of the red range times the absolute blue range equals -4.1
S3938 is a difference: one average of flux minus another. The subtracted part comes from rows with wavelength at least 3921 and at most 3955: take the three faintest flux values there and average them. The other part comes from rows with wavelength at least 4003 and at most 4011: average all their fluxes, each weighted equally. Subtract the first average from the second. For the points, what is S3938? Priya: 46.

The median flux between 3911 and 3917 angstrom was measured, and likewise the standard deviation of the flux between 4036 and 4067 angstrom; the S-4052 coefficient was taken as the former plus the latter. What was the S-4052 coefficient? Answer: 161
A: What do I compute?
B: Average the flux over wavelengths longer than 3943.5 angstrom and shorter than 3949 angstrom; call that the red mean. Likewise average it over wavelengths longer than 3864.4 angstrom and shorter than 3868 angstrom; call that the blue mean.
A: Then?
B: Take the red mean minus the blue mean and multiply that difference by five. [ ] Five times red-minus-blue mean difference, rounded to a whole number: 11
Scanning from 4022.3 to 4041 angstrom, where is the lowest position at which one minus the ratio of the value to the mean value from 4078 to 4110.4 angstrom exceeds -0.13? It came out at 4032.08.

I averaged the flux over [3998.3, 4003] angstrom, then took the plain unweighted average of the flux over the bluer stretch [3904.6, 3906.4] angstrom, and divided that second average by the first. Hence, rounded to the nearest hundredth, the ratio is 0.96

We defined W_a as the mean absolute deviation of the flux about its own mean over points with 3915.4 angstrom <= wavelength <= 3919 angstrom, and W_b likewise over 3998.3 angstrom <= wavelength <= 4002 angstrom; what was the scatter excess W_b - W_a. 0.1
